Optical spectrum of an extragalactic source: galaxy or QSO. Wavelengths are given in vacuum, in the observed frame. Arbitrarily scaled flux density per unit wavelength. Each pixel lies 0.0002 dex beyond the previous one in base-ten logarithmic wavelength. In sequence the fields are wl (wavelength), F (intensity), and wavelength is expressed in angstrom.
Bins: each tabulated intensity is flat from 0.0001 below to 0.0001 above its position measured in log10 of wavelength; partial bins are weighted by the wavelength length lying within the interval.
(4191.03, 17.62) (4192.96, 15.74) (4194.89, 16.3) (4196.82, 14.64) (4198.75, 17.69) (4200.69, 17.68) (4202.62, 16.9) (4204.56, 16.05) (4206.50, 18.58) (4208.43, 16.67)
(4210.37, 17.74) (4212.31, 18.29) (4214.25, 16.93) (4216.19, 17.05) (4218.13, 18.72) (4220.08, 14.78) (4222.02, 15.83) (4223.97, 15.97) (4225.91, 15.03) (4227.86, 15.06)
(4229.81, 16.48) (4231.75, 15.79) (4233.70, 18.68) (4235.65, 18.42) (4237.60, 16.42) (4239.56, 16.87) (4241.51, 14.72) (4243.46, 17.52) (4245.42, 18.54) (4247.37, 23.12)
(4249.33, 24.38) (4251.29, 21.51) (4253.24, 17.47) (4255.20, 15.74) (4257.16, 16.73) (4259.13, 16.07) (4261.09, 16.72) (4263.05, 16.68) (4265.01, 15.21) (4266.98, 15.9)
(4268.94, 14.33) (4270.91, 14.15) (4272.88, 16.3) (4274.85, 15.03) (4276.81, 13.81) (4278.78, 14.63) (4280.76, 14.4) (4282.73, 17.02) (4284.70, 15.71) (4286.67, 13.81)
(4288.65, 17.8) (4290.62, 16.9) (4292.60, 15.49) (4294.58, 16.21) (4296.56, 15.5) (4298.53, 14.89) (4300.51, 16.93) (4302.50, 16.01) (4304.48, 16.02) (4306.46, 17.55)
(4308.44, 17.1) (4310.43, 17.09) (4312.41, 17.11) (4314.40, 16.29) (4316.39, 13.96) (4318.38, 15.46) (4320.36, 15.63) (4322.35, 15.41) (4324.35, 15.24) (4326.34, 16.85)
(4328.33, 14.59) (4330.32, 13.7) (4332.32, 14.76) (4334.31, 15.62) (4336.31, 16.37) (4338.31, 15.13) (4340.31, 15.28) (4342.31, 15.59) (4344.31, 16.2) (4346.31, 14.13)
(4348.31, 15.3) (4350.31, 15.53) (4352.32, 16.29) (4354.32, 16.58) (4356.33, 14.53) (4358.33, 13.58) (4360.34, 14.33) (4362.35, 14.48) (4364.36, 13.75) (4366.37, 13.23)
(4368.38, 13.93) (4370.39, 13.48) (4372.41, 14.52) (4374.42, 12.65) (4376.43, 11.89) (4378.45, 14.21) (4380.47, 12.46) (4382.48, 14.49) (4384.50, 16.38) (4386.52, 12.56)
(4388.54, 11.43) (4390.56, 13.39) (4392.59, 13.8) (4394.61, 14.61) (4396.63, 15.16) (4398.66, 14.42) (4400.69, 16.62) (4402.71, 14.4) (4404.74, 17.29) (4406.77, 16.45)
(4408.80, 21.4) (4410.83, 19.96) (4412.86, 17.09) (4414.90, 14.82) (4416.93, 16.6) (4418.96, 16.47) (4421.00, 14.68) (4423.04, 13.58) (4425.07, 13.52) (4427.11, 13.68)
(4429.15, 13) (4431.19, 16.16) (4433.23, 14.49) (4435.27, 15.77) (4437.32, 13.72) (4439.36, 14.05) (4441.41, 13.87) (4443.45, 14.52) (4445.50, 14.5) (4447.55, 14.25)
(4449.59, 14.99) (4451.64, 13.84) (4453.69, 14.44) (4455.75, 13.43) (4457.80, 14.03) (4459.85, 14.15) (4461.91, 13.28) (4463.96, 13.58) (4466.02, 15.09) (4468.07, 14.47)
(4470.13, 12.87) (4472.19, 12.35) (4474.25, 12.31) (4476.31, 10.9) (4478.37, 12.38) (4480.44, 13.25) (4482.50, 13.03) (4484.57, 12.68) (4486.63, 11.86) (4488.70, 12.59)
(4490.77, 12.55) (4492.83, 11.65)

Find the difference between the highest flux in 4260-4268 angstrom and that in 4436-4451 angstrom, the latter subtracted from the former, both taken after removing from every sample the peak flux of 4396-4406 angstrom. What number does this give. 1.7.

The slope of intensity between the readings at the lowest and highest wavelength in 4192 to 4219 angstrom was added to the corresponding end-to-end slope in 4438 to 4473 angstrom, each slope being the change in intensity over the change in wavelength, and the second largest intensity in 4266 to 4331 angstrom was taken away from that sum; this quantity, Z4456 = -17.5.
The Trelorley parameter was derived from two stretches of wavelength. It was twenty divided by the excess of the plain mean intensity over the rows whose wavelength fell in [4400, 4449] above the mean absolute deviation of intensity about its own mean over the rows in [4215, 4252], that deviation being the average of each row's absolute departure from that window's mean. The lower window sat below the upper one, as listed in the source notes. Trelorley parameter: 1.50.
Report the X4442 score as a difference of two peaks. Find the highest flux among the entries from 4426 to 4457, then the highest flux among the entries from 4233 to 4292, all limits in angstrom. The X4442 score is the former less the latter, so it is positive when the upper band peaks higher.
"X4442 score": -8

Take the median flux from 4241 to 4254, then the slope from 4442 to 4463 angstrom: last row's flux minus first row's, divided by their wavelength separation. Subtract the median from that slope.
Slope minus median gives -18.6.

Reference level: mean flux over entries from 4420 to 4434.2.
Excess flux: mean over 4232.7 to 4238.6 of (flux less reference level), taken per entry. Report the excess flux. 3.7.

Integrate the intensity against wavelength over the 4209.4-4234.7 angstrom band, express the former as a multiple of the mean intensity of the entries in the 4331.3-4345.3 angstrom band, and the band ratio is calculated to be 27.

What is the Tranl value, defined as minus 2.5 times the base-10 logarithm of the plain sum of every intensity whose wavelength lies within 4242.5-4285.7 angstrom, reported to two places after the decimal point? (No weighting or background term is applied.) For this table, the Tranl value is -6.42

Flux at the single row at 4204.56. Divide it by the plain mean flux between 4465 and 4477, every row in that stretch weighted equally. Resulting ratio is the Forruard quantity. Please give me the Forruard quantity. 1.23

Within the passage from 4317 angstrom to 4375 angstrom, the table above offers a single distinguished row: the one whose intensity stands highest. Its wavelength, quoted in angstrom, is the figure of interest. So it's 4326.34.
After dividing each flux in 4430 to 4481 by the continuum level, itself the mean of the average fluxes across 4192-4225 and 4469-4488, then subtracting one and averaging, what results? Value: -0.050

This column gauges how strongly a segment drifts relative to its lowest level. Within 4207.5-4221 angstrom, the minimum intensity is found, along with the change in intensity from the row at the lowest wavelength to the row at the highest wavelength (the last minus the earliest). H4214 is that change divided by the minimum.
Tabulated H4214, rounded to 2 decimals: -0.13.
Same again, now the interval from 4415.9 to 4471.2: -0.29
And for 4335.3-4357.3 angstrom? -0.13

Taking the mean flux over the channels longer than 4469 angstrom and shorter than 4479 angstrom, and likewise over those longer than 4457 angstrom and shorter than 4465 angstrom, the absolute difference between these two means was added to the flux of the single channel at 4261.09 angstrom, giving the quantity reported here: 18.3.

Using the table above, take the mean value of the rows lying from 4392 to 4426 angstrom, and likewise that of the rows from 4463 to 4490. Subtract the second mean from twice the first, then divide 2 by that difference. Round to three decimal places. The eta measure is 0.105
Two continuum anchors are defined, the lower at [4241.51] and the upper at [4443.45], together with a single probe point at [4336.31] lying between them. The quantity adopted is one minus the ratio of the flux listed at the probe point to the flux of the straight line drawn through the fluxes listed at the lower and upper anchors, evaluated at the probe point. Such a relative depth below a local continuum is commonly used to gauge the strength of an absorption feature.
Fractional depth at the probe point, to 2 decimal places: -0.12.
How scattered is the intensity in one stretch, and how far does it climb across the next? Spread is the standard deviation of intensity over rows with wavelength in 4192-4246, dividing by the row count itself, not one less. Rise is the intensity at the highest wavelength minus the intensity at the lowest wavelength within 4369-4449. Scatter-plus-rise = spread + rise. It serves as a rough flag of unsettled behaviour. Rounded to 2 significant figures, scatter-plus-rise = 2.0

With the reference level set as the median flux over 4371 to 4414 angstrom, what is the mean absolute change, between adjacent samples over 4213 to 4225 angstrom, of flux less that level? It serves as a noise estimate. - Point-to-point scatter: 1.4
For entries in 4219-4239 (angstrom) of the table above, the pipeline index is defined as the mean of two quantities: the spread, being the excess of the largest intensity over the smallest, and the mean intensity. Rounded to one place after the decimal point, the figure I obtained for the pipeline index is 10.1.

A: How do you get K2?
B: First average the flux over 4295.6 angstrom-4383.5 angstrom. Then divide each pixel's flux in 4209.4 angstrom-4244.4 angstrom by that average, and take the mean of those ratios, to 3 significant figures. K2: 1.11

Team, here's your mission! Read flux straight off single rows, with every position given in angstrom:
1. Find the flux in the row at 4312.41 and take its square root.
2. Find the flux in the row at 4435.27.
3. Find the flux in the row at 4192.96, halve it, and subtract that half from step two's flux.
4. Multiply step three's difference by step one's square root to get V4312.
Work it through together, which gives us 33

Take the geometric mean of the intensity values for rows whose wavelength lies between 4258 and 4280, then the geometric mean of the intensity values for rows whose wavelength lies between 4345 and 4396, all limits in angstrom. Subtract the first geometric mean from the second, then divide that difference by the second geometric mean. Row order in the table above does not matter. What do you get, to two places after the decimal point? -0.09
